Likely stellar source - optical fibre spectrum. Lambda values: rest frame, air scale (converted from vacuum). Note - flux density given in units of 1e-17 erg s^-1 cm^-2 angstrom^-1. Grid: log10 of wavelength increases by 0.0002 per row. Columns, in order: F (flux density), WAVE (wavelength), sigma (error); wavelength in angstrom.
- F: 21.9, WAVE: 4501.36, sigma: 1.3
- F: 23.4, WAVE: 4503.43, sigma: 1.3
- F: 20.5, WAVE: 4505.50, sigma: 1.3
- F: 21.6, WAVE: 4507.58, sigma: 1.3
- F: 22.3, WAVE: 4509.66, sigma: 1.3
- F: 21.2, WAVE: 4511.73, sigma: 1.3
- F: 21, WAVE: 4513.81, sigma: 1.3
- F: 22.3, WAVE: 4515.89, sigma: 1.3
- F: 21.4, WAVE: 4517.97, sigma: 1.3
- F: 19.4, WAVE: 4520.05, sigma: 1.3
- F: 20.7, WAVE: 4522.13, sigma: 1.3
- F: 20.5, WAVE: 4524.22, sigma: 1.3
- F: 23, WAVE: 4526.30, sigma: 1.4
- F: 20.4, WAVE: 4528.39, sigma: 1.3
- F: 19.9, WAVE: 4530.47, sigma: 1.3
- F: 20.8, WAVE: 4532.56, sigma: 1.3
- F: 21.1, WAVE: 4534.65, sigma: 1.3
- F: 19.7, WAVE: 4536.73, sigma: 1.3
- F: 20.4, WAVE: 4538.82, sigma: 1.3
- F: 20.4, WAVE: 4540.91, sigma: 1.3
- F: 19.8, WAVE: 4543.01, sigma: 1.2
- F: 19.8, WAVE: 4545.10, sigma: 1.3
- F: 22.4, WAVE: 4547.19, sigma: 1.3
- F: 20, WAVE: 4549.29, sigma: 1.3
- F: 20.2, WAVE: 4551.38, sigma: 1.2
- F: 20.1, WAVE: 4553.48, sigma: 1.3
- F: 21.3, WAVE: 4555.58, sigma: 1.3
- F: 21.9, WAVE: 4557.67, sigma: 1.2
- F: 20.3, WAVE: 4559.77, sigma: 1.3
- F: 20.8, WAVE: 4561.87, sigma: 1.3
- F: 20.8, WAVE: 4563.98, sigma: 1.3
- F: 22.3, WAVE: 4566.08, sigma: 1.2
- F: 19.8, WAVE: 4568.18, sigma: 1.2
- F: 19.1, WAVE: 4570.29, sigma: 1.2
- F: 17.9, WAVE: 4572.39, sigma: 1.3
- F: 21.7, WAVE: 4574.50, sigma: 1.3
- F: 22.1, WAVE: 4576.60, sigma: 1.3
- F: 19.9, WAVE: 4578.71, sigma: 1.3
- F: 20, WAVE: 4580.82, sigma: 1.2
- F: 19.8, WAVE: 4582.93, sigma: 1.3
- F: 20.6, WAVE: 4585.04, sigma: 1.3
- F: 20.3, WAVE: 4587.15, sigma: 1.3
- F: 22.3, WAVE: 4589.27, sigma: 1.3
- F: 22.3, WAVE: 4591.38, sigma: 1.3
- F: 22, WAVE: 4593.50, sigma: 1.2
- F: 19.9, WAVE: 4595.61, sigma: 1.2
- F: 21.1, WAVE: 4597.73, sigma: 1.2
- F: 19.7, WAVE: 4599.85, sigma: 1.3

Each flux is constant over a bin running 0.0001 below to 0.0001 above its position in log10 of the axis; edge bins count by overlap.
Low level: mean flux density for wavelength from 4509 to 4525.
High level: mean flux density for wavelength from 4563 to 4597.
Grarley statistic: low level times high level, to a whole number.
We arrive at 436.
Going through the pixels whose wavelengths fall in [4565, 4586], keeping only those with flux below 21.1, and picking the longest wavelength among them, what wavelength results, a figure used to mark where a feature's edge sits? 4585.04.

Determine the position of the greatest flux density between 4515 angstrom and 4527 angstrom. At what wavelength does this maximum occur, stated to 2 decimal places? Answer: 4526.30 angstrom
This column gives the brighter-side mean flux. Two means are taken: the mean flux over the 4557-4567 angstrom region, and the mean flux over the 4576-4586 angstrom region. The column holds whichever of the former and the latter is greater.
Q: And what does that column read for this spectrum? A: 21.2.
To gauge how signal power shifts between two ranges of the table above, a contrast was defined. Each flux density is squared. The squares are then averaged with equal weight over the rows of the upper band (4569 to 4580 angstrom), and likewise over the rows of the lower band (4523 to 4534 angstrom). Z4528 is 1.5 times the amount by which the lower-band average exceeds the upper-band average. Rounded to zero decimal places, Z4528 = 46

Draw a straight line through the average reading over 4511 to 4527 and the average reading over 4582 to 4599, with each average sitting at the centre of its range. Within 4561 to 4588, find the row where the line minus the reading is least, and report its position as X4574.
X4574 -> 4566.08 angstrom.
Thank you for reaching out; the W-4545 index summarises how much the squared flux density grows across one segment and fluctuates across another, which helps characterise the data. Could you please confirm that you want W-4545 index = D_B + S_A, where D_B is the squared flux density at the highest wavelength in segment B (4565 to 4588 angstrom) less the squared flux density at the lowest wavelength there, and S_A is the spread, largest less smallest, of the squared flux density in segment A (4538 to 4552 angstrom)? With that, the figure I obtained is 25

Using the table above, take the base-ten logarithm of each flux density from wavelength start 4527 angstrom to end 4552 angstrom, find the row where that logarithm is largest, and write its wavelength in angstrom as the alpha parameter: 4547.19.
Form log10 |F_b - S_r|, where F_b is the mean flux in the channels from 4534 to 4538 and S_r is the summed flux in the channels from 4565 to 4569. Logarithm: 1.34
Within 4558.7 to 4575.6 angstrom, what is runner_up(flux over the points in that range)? 21.7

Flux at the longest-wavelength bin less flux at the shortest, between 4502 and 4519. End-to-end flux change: -2.0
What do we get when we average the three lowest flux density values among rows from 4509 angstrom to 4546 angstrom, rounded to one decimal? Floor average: 19.6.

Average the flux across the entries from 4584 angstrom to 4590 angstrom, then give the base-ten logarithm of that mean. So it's 1.32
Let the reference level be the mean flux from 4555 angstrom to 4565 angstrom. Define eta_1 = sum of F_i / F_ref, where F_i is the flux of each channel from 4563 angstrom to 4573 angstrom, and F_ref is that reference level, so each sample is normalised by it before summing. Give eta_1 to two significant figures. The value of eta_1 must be 4.8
